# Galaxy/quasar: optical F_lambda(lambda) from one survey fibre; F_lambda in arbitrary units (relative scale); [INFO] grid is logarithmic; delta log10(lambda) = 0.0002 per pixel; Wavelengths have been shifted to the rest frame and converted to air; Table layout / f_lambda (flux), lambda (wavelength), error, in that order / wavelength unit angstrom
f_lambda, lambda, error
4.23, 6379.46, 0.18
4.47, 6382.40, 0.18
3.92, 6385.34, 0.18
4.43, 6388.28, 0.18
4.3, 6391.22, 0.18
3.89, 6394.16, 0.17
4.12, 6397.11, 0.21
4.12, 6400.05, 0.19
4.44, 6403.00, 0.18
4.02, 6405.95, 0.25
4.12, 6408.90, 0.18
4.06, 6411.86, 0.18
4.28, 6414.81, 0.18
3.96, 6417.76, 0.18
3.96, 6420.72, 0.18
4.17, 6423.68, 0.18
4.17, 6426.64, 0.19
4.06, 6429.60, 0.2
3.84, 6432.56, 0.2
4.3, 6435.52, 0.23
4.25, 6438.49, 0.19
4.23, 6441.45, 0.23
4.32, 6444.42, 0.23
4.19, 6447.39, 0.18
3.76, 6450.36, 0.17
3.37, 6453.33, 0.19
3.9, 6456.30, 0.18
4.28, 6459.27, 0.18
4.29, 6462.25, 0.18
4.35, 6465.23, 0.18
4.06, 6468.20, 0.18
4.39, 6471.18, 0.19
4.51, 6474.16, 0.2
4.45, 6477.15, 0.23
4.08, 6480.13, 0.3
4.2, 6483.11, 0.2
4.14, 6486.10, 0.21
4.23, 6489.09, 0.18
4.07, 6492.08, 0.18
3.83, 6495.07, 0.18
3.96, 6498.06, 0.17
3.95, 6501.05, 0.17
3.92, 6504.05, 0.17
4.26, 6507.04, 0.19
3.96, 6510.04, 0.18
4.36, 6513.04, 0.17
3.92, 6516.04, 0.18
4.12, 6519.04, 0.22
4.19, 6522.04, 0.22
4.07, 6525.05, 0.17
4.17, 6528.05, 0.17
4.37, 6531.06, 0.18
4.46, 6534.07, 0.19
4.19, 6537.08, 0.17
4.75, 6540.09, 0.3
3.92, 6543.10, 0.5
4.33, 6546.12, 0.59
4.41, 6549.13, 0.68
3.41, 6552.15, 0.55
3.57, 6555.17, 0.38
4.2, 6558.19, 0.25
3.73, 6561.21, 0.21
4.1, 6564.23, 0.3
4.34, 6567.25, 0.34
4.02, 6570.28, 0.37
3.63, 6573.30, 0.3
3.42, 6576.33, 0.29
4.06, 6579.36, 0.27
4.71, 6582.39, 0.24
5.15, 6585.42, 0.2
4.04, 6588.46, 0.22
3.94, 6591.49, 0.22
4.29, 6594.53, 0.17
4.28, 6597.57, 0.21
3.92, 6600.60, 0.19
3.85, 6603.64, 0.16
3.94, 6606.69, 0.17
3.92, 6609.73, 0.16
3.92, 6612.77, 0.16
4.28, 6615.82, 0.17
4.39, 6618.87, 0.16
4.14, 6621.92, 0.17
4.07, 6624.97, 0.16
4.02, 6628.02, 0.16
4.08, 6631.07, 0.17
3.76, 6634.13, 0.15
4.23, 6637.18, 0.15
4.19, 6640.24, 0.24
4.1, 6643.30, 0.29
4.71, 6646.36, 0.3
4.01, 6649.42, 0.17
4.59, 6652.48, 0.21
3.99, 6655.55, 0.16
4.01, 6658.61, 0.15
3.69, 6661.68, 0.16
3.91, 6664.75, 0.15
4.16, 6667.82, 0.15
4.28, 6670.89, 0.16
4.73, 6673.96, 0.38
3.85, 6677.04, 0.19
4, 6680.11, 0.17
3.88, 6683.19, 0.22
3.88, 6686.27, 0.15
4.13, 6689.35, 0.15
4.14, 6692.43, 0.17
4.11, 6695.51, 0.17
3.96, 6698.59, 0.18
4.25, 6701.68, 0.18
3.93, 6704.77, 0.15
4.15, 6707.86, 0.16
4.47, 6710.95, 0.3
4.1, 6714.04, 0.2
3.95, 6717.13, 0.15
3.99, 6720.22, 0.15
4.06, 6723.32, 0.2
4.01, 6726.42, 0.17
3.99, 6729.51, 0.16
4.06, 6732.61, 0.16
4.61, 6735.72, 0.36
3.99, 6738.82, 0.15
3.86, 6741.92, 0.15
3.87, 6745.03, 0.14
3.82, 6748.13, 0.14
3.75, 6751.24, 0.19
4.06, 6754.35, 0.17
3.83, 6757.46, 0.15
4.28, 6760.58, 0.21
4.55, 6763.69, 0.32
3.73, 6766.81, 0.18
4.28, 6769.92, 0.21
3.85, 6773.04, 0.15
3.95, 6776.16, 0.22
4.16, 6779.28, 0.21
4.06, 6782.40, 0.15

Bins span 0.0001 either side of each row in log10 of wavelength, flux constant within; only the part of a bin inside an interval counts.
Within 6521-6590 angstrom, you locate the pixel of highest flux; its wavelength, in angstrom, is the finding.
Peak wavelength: 6585.42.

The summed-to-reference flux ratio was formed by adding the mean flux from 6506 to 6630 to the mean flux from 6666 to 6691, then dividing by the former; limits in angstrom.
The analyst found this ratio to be 2.00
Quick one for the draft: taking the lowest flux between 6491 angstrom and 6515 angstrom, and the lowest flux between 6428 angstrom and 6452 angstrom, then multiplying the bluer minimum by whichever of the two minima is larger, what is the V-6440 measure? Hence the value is 14.4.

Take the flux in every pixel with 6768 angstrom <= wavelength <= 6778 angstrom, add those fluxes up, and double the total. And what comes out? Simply 24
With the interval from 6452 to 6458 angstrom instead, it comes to 15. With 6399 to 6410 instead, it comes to 33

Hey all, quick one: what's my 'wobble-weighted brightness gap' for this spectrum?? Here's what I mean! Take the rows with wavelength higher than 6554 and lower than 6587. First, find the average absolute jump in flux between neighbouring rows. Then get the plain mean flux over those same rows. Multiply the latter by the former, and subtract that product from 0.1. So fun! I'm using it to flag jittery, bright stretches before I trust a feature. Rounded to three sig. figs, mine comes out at -1.68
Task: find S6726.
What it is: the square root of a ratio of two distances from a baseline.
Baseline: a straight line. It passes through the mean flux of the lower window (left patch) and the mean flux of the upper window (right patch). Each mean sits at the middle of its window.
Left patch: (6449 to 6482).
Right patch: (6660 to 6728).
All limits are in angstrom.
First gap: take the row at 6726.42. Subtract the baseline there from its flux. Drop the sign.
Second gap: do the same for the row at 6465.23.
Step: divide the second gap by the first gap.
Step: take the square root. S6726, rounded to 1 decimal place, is 2.0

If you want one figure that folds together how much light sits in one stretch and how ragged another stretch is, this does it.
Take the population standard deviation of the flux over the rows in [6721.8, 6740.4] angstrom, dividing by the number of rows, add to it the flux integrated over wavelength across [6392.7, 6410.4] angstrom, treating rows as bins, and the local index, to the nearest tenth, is 73.1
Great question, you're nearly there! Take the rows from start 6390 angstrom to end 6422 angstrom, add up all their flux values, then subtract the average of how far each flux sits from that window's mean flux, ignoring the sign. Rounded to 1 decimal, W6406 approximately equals 45.1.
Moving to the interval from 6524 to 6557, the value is 45.4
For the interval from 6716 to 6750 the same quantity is 44.1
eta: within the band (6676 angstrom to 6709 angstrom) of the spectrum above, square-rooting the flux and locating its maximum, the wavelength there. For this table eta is 6701.68 angstrom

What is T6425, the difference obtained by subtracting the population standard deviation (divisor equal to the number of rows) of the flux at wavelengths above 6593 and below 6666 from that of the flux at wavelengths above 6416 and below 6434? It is -0.12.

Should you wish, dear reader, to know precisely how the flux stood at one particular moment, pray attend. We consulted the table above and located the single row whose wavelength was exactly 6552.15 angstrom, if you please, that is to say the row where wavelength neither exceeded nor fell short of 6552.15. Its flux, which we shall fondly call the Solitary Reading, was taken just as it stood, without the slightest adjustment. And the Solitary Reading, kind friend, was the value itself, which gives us 3.41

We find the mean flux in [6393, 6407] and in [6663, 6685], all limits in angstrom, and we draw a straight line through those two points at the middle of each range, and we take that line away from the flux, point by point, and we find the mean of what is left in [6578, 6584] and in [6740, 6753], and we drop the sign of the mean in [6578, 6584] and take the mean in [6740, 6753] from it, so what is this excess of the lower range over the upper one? 0.6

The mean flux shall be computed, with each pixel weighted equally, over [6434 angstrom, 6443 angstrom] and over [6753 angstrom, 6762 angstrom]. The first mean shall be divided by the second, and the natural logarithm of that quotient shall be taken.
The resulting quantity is 0.05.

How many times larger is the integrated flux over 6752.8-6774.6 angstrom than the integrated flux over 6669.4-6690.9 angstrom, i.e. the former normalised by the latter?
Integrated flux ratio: 1.01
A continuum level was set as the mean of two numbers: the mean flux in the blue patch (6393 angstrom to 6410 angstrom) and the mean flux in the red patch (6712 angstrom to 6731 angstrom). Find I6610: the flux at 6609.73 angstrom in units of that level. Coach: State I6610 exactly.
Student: 0.96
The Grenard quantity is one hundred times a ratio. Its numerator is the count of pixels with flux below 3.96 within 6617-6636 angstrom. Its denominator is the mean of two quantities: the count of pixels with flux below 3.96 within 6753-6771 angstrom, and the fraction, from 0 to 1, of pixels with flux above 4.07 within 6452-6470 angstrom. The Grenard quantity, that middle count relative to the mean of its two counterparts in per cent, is 80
